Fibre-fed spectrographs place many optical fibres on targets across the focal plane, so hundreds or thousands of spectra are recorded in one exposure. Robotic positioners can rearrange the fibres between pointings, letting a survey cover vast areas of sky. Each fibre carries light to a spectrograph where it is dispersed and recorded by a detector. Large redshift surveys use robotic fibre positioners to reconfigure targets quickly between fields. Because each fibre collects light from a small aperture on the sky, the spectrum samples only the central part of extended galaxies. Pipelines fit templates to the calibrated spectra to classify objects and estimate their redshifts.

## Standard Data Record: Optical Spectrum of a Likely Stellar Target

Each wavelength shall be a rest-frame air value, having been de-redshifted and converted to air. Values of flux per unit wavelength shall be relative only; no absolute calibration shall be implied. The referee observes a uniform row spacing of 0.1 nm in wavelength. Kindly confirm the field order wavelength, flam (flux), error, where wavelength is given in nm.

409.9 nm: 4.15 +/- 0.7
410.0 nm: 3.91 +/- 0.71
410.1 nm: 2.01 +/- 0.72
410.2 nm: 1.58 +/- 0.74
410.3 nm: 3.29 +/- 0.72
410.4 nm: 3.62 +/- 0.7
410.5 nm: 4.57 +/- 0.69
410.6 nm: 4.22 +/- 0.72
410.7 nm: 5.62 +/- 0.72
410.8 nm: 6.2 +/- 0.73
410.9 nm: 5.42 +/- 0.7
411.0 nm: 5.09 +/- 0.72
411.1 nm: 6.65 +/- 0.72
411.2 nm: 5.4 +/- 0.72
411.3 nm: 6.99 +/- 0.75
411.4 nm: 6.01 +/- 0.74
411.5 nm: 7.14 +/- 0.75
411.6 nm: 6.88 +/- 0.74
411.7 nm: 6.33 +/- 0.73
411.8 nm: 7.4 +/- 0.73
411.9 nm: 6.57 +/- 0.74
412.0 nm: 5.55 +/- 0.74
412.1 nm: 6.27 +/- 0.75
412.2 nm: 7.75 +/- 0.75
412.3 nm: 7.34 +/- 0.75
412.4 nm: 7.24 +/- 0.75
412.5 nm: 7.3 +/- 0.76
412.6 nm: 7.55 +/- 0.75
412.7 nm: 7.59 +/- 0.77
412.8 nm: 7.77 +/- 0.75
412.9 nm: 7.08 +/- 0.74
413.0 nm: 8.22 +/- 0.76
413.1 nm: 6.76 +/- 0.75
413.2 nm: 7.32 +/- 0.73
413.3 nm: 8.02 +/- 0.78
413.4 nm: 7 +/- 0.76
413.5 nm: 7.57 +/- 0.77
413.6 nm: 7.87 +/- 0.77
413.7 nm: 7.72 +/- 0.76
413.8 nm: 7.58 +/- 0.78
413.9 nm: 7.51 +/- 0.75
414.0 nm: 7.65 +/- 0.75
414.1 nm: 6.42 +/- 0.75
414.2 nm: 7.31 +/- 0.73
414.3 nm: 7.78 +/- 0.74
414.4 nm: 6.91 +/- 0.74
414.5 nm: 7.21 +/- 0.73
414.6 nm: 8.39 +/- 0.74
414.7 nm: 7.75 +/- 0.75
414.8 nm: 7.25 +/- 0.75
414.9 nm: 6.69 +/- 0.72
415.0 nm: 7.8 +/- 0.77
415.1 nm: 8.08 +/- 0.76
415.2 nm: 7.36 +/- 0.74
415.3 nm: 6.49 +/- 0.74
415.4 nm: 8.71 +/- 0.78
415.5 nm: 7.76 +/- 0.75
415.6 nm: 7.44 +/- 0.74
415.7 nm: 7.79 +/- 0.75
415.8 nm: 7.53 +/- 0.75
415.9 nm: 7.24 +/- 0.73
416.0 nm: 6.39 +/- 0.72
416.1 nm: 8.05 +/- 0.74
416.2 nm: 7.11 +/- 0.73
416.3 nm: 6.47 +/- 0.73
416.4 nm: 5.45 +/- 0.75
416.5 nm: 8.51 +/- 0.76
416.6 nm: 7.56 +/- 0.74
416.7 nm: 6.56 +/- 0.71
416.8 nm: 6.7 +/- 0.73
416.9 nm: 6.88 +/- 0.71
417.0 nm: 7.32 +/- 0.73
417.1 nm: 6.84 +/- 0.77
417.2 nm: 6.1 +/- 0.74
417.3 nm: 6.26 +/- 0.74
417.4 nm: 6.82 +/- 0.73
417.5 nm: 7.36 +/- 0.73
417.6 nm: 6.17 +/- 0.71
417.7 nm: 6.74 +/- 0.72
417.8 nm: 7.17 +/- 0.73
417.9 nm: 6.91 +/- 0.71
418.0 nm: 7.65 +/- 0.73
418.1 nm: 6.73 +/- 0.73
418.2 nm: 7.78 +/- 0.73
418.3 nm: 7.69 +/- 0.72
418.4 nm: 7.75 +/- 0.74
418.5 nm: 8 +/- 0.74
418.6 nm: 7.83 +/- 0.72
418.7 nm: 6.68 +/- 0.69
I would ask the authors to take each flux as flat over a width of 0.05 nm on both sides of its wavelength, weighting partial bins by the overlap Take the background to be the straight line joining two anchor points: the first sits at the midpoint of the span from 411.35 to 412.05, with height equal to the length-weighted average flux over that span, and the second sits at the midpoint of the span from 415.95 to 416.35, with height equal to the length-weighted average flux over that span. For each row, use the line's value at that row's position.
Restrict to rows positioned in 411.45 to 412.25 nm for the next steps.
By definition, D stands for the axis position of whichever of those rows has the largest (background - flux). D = 412.0 nm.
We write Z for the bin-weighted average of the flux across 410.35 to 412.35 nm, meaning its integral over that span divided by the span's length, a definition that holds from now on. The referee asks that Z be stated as 6.1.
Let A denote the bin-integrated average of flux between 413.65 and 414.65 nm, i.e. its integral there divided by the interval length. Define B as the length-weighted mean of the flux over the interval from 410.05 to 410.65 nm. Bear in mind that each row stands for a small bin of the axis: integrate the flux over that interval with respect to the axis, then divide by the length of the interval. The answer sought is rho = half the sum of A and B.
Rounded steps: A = 7.4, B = 3.2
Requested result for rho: 5.3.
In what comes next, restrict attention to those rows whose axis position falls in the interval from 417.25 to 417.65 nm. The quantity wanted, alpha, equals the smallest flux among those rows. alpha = 6.17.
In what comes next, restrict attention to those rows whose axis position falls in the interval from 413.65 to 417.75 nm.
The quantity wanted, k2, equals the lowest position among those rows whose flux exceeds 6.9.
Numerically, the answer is 413.7 nm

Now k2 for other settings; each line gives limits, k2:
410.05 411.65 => 411.3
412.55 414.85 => 412.6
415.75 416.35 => 415.8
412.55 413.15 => 412.6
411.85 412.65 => 412.2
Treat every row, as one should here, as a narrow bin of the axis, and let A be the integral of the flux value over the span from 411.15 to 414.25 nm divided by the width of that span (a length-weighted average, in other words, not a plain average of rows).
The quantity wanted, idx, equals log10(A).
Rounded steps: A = 7.1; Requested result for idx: 0.853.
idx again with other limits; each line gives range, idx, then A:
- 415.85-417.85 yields 0.838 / 6.9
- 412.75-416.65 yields 0.871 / 7.4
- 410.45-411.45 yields 0.750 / 5.6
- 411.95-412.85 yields 0.854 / 7.2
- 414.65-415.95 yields 0.877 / 7.5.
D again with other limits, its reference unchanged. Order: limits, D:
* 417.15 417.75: 417.2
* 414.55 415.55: 415.3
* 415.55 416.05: 416.0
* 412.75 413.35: 413.1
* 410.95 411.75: 411.0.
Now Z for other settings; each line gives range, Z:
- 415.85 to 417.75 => 6.9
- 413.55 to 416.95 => 7.4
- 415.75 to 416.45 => 6.9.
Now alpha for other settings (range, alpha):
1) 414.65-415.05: 6.69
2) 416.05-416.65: 5.45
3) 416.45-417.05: 6.56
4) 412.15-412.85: 7.24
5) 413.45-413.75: 7.57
